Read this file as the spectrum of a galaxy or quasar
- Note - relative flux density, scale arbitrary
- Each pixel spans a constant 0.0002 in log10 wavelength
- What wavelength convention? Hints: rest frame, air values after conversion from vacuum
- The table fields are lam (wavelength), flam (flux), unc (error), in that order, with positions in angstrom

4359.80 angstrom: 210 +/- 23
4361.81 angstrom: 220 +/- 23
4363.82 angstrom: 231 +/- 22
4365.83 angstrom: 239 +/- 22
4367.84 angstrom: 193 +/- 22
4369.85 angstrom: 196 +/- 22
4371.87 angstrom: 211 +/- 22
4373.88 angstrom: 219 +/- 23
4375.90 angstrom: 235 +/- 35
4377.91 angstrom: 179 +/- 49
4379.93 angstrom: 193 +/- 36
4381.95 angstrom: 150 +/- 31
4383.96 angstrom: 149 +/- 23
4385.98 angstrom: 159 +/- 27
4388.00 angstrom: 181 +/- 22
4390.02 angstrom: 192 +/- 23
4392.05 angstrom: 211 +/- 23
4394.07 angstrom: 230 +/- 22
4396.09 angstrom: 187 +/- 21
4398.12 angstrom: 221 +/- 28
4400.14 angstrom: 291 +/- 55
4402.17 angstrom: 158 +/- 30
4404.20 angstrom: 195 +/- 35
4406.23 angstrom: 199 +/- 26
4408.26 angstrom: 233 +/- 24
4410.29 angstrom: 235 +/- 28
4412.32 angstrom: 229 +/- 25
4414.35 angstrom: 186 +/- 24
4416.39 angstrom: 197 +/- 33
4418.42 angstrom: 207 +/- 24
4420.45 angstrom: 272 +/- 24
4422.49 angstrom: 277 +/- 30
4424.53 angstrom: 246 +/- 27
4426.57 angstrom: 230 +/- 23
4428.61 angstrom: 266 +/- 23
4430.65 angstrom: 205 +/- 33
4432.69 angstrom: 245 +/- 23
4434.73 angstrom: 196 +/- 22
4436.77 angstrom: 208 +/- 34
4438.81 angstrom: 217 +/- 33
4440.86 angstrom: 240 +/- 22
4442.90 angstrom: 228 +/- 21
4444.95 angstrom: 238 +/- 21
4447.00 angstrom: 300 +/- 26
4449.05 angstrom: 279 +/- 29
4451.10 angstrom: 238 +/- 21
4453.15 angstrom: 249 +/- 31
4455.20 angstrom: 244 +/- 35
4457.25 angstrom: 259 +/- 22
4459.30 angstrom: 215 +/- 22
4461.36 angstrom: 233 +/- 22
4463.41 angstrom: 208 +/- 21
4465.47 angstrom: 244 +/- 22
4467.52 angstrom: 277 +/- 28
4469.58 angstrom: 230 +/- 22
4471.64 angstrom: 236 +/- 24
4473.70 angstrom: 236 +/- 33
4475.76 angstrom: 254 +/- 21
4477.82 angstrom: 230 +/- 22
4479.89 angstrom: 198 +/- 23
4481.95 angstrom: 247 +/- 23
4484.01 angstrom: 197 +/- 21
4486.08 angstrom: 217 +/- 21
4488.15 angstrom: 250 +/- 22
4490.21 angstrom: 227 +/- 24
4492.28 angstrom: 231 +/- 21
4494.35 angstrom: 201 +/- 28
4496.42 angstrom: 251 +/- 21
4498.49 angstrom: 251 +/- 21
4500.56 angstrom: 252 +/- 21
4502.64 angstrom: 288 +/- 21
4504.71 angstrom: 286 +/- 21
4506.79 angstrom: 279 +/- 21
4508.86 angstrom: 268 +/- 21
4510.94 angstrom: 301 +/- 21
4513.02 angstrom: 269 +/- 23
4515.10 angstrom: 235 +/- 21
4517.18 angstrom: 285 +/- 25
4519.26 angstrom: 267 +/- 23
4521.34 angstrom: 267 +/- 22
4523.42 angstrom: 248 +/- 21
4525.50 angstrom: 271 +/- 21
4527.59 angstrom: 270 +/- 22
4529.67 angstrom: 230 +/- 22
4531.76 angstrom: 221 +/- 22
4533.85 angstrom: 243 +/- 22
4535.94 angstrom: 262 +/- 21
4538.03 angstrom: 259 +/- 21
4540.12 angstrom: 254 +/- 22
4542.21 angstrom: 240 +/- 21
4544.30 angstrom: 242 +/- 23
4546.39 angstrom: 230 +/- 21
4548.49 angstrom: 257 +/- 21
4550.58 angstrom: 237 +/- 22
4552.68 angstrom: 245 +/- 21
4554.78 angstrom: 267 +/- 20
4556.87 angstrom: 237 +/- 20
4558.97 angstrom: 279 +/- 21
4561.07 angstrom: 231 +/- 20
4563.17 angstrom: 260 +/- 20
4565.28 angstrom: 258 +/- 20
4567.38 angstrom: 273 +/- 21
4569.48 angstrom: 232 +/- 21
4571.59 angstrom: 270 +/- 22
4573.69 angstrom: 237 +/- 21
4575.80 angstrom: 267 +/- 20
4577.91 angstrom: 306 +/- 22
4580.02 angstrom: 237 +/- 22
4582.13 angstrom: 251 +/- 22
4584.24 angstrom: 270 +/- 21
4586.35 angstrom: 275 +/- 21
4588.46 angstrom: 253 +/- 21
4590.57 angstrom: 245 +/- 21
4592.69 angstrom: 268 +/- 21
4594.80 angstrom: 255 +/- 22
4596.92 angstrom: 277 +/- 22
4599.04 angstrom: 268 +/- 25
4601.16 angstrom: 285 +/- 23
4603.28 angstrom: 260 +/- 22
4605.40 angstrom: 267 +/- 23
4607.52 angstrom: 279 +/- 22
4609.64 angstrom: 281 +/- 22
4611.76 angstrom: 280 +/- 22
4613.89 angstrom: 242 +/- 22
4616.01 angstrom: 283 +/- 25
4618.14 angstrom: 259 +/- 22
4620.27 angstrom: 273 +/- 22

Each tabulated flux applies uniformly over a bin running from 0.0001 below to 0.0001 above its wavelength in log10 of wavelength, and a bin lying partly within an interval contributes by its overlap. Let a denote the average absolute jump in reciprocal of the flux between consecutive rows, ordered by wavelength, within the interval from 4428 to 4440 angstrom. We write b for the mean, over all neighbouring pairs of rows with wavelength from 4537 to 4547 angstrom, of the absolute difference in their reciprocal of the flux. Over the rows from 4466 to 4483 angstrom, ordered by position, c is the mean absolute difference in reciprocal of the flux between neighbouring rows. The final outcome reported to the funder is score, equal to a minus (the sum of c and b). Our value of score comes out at 0.0001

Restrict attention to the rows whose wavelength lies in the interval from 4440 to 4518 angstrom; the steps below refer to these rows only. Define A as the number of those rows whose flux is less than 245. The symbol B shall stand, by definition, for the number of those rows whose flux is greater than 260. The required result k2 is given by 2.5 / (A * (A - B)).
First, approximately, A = 20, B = 10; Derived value 0.01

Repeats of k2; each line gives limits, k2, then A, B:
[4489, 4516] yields -0.31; 4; 6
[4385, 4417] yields 0.01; 15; 1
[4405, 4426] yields 0.07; 7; 2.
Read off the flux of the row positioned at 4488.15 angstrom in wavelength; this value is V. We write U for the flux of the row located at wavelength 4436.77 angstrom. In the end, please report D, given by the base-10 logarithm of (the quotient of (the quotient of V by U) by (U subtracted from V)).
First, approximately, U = 208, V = 250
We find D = -1.54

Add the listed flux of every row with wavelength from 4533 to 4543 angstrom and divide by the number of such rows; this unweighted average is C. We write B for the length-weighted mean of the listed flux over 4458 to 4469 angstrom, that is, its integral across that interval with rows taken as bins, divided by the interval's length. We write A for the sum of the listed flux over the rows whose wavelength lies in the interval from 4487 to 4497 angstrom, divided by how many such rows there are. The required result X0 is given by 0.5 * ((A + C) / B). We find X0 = 1.03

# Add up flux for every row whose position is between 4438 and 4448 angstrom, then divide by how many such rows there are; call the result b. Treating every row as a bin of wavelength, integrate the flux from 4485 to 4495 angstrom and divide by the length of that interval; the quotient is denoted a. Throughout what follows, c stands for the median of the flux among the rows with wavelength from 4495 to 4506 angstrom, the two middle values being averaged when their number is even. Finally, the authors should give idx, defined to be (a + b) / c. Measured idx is 1.87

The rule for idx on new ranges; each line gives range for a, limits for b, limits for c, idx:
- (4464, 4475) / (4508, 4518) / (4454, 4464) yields 2.21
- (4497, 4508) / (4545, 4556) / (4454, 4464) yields 2.22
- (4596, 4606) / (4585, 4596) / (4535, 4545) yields 2.09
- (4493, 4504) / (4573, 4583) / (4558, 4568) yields 1.96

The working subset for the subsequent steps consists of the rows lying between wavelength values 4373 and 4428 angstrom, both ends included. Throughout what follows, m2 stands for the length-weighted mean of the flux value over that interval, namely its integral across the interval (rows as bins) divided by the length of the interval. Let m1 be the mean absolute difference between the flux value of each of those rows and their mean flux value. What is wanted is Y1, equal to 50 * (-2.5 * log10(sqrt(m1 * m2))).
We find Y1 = -237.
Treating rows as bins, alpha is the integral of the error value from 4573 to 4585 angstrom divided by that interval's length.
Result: 21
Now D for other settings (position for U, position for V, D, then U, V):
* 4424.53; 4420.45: -1.37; 246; 272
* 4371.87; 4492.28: -1.26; 211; 231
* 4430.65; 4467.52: -1.73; 205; 277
